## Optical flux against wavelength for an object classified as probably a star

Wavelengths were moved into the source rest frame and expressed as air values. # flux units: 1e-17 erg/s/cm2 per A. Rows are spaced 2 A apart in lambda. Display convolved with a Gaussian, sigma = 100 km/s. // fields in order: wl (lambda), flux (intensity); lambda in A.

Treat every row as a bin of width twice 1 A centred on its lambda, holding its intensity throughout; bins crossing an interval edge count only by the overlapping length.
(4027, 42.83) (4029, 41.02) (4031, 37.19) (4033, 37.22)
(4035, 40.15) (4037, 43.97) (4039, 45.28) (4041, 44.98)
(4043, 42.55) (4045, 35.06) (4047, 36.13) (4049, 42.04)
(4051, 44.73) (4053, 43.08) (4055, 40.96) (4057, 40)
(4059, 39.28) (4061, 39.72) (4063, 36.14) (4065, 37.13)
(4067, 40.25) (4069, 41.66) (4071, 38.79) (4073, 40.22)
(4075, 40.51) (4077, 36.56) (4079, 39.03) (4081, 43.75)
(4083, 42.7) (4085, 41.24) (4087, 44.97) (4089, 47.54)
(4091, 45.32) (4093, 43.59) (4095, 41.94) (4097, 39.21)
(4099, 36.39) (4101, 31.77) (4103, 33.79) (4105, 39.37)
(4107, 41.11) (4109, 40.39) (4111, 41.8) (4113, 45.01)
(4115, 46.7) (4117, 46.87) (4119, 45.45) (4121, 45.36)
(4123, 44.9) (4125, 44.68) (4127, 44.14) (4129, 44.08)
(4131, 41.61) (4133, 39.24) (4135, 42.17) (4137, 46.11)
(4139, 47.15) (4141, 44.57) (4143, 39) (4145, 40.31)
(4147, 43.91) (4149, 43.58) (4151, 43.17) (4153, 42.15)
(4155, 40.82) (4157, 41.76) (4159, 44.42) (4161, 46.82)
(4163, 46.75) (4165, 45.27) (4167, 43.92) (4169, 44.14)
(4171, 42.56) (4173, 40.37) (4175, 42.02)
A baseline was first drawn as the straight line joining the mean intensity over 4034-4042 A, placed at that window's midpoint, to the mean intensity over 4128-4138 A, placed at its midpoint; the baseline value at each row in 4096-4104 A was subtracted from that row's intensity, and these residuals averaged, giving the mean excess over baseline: -8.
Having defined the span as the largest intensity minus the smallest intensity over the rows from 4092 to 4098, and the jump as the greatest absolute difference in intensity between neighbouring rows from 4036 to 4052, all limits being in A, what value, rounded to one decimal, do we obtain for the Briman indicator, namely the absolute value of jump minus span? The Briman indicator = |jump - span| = 3.1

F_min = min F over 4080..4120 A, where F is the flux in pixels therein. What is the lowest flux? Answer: 31.77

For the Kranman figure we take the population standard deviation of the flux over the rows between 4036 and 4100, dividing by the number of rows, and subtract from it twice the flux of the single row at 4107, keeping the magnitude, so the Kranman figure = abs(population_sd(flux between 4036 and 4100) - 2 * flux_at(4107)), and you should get 79.1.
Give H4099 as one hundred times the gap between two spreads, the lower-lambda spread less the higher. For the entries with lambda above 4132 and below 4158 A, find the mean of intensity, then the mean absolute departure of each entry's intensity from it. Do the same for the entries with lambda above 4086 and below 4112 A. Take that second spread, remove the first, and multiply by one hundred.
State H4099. 147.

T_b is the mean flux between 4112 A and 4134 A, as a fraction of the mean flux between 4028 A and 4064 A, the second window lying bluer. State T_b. 1.09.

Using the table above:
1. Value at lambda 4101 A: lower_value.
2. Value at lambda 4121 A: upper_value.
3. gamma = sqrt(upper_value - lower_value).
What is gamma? 3.69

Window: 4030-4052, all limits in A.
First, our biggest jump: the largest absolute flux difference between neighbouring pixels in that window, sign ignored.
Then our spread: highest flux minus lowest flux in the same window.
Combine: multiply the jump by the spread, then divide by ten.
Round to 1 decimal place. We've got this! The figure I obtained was 7.7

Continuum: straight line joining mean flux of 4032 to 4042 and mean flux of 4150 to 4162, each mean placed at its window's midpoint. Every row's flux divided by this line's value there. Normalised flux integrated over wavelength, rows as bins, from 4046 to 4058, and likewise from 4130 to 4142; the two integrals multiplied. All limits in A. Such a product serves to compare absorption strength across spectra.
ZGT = 141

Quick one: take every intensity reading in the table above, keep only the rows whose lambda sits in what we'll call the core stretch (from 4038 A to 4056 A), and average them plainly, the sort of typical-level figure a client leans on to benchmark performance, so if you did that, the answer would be 41.6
